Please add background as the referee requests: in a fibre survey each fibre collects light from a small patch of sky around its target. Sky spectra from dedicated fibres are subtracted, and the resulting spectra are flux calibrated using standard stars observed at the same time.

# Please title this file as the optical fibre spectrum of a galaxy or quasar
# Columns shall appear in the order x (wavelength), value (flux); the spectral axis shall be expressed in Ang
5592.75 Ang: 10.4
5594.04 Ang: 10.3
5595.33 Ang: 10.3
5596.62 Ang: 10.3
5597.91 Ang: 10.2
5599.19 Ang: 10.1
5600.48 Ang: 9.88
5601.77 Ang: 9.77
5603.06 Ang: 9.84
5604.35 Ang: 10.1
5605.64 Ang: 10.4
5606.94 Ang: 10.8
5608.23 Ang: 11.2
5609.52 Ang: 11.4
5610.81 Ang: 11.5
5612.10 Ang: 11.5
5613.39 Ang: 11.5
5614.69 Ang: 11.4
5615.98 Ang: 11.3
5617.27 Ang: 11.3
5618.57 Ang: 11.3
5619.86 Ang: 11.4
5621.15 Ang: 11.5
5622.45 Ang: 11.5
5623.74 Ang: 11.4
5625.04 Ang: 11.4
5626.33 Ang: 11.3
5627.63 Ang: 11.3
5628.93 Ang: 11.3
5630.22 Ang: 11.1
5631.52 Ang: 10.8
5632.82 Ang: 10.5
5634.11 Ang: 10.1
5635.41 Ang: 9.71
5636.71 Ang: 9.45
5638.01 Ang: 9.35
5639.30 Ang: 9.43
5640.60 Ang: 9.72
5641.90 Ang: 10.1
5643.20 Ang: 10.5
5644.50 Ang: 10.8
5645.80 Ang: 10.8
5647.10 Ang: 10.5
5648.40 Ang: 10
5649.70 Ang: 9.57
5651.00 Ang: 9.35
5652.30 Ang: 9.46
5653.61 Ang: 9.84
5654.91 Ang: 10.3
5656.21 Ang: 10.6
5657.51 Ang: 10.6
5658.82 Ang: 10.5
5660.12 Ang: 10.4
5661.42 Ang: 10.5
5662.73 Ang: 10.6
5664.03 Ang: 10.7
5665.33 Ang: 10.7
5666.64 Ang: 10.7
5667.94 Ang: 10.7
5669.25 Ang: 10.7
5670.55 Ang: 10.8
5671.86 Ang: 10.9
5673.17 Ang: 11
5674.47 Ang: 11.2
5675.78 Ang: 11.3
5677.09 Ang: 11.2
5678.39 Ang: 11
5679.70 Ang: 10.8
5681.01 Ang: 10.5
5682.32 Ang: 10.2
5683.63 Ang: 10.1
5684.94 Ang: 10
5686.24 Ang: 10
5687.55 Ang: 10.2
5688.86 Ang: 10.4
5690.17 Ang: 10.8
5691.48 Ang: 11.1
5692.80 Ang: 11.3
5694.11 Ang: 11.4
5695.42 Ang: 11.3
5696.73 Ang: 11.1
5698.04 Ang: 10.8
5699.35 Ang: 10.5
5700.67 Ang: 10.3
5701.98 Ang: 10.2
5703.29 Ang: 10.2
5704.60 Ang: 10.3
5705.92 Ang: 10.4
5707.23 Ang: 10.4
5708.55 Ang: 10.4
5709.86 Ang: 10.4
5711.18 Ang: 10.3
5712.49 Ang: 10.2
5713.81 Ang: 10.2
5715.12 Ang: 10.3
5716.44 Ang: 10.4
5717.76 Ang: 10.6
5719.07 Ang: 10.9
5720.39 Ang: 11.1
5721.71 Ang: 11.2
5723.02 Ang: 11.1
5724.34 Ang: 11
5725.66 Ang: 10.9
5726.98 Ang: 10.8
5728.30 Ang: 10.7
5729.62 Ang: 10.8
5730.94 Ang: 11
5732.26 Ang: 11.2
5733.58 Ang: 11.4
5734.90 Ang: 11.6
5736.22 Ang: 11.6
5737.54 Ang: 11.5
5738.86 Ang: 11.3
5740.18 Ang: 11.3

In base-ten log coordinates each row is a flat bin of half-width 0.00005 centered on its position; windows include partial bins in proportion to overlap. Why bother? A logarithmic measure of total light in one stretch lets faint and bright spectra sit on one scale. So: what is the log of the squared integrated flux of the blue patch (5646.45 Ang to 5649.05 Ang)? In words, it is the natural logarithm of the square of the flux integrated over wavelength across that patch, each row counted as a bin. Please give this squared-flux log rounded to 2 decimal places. 6.57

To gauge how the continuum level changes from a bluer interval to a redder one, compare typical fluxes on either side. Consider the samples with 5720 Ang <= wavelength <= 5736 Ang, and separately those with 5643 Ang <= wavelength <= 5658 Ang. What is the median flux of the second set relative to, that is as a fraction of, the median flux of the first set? 0.94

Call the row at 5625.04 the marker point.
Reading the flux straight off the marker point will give 11.4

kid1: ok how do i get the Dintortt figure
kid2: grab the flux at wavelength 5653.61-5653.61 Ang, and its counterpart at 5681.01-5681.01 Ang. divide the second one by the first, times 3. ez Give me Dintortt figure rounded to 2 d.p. 3.20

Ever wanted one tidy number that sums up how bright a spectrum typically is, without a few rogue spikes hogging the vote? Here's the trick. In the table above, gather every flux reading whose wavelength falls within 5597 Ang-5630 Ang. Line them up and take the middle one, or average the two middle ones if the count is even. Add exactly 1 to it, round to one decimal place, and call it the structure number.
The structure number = 12.3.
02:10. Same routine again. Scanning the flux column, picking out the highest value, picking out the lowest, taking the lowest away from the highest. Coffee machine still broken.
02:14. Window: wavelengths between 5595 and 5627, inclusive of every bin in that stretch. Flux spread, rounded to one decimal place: 1.7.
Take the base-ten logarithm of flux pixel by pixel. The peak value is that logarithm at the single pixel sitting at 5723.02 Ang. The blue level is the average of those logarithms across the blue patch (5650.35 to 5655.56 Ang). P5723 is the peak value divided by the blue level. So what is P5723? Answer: 1.06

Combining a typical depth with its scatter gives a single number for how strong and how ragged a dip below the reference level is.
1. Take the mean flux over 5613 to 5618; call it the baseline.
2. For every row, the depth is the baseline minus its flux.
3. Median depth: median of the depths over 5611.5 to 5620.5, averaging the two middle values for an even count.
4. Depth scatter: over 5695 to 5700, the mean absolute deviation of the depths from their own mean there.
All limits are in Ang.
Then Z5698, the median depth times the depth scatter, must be -0.01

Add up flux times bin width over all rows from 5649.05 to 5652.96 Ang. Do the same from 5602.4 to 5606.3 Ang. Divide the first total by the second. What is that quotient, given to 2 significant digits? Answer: 0.94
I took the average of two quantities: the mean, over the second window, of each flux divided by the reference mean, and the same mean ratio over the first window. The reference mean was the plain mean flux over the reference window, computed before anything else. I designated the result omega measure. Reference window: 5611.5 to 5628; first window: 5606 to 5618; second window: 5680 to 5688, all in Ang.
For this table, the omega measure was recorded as 0.94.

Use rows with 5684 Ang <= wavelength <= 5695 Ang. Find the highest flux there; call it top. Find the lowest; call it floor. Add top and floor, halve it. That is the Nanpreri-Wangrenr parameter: 10.7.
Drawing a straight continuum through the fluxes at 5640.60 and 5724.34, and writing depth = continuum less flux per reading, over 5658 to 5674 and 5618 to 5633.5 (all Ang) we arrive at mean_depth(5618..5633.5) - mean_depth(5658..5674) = -1.2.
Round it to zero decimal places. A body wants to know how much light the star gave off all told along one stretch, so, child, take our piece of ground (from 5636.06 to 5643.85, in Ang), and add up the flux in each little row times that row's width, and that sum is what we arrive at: 76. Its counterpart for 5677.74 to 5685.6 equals 82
